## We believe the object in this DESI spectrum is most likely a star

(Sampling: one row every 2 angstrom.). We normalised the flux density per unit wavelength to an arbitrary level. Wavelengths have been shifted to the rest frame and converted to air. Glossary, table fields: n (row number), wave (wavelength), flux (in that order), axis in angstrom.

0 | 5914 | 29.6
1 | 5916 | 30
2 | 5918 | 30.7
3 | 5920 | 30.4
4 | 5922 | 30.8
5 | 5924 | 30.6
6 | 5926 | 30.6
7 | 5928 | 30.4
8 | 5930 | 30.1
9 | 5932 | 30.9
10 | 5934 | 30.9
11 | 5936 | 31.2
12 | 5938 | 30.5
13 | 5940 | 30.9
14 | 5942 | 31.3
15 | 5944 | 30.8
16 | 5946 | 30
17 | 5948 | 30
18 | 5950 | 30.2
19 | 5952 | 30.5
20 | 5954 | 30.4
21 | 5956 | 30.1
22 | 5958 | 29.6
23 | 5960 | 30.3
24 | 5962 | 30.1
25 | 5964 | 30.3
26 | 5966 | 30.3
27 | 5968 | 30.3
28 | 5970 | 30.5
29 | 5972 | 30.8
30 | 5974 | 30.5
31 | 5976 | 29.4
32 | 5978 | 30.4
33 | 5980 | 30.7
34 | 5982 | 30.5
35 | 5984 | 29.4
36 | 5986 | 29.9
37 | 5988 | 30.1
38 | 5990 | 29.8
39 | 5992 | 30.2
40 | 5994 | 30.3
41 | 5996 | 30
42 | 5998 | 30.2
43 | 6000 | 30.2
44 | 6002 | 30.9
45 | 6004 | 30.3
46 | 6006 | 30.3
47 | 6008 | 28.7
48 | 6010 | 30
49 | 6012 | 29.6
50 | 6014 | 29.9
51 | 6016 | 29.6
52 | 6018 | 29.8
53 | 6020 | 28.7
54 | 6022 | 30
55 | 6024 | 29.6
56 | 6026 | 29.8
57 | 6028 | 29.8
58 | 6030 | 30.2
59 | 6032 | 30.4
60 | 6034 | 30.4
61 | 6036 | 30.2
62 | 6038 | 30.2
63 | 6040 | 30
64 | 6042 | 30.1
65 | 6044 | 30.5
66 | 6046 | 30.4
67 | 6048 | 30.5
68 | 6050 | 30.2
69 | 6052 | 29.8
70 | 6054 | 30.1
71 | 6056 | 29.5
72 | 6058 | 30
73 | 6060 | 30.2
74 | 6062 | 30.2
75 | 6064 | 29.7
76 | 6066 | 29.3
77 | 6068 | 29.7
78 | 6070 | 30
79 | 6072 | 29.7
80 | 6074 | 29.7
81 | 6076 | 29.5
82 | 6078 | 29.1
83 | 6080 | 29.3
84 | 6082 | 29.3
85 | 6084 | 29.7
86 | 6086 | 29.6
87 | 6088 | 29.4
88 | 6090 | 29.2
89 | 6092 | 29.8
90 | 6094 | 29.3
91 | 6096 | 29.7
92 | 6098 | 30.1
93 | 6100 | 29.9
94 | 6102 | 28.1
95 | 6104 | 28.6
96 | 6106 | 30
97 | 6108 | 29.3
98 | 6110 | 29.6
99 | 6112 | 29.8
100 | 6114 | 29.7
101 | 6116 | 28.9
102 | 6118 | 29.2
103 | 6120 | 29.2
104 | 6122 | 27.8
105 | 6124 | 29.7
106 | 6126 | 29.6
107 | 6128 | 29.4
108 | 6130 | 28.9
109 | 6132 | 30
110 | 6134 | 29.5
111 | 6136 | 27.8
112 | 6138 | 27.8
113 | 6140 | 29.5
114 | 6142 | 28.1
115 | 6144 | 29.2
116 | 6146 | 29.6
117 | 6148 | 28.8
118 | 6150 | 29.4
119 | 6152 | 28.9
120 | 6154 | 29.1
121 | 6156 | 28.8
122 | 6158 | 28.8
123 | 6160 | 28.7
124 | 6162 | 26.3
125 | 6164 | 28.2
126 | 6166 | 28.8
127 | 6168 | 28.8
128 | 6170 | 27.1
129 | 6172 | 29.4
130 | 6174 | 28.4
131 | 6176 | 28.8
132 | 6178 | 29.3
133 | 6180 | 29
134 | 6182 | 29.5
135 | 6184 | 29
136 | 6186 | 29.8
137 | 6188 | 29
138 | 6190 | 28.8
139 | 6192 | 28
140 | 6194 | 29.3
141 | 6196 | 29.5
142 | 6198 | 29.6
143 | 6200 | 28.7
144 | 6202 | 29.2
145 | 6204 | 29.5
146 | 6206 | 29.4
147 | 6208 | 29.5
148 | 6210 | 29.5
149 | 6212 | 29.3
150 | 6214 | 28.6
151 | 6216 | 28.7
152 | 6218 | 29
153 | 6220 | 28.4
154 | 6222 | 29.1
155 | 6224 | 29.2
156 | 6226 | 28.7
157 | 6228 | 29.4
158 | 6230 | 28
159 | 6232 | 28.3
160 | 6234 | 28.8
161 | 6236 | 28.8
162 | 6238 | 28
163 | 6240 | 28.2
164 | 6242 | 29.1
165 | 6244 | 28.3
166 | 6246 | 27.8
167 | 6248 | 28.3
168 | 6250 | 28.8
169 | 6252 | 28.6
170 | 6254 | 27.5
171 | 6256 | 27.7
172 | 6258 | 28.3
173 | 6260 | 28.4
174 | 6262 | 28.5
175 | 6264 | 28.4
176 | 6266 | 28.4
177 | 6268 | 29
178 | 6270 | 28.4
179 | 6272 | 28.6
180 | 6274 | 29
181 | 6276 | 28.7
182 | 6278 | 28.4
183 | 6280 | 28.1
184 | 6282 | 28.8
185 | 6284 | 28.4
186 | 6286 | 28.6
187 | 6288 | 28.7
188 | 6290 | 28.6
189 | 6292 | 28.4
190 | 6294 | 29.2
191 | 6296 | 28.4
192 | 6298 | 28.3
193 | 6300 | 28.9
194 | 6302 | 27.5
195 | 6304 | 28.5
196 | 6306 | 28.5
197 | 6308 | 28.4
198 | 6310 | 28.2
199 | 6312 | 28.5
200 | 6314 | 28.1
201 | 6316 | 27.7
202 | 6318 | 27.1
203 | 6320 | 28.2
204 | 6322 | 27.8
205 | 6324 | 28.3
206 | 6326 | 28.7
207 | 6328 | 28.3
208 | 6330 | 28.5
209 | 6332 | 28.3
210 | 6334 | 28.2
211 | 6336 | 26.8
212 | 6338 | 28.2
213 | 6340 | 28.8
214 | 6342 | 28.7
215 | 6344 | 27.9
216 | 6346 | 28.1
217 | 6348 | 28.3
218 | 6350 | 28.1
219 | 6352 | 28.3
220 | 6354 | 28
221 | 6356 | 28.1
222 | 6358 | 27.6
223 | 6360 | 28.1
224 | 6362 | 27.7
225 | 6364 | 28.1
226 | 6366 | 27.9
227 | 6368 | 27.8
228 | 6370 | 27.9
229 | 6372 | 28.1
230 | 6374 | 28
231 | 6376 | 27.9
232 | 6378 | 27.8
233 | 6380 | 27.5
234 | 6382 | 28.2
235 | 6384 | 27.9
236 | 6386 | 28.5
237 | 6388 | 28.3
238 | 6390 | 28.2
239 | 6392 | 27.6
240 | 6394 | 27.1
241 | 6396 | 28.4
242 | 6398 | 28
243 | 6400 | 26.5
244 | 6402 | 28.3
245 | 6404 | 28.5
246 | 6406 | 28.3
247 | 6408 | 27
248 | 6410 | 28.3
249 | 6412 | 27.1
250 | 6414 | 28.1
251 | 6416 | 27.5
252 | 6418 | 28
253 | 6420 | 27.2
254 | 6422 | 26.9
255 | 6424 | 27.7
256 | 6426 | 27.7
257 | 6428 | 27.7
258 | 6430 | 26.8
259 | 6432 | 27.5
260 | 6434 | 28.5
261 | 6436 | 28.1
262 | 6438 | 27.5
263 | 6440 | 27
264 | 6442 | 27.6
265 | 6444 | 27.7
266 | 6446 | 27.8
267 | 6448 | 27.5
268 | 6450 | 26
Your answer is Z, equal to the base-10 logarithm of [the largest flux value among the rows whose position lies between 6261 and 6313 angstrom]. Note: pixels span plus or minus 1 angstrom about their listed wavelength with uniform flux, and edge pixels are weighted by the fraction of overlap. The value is 1.47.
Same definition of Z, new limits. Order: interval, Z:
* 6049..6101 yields 1.48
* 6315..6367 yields 1.46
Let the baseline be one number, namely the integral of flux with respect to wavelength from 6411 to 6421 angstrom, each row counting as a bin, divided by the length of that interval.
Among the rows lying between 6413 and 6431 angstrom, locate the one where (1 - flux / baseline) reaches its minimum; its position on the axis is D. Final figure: 6414 angstrom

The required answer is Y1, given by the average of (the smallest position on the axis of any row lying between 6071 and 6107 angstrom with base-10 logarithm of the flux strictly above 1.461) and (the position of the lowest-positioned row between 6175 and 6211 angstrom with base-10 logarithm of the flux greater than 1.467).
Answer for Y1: 6127 angstrom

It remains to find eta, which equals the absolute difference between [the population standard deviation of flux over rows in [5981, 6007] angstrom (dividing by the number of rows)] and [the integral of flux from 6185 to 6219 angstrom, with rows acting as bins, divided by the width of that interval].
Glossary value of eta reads 28.8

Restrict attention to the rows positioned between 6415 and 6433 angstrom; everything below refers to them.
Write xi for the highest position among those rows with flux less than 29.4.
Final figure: 6432 angstrom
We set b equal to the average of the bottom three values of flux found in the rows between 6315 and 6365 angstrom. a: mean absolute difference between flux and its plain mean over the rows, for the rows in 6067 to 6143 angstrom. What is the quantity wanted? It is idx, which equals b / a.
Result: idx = 58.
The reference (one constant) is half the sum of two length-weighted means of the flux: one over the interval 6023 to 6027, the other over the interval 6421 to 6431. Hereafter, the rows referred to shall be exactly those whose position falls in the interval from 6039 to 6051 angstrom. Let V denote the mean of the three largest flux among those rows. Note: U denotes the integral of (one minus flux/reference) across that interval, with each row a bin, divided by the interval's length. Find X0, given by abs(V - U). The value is 30.5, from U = -0.06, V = 30.5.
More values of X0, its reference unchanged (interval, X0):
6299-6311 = 28.6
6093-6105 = 29.9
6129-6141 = 29.7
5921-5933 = 30.8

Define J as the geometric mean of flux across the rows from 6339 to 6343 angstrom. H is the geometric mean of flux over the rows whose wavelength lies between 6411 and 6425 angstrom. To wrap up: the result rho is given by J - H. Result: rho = 1.3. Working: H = 27.5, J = 28.7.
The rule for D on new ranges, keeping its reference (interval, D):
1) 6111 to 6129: 6112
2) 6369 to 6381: 6372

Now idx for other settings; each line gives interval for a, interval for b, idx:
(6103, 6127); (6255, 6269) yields 62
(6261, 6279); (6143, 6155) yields 145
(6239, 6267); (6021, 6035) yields 102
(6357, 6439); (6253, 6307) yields 71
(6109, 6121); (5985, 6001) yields 100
